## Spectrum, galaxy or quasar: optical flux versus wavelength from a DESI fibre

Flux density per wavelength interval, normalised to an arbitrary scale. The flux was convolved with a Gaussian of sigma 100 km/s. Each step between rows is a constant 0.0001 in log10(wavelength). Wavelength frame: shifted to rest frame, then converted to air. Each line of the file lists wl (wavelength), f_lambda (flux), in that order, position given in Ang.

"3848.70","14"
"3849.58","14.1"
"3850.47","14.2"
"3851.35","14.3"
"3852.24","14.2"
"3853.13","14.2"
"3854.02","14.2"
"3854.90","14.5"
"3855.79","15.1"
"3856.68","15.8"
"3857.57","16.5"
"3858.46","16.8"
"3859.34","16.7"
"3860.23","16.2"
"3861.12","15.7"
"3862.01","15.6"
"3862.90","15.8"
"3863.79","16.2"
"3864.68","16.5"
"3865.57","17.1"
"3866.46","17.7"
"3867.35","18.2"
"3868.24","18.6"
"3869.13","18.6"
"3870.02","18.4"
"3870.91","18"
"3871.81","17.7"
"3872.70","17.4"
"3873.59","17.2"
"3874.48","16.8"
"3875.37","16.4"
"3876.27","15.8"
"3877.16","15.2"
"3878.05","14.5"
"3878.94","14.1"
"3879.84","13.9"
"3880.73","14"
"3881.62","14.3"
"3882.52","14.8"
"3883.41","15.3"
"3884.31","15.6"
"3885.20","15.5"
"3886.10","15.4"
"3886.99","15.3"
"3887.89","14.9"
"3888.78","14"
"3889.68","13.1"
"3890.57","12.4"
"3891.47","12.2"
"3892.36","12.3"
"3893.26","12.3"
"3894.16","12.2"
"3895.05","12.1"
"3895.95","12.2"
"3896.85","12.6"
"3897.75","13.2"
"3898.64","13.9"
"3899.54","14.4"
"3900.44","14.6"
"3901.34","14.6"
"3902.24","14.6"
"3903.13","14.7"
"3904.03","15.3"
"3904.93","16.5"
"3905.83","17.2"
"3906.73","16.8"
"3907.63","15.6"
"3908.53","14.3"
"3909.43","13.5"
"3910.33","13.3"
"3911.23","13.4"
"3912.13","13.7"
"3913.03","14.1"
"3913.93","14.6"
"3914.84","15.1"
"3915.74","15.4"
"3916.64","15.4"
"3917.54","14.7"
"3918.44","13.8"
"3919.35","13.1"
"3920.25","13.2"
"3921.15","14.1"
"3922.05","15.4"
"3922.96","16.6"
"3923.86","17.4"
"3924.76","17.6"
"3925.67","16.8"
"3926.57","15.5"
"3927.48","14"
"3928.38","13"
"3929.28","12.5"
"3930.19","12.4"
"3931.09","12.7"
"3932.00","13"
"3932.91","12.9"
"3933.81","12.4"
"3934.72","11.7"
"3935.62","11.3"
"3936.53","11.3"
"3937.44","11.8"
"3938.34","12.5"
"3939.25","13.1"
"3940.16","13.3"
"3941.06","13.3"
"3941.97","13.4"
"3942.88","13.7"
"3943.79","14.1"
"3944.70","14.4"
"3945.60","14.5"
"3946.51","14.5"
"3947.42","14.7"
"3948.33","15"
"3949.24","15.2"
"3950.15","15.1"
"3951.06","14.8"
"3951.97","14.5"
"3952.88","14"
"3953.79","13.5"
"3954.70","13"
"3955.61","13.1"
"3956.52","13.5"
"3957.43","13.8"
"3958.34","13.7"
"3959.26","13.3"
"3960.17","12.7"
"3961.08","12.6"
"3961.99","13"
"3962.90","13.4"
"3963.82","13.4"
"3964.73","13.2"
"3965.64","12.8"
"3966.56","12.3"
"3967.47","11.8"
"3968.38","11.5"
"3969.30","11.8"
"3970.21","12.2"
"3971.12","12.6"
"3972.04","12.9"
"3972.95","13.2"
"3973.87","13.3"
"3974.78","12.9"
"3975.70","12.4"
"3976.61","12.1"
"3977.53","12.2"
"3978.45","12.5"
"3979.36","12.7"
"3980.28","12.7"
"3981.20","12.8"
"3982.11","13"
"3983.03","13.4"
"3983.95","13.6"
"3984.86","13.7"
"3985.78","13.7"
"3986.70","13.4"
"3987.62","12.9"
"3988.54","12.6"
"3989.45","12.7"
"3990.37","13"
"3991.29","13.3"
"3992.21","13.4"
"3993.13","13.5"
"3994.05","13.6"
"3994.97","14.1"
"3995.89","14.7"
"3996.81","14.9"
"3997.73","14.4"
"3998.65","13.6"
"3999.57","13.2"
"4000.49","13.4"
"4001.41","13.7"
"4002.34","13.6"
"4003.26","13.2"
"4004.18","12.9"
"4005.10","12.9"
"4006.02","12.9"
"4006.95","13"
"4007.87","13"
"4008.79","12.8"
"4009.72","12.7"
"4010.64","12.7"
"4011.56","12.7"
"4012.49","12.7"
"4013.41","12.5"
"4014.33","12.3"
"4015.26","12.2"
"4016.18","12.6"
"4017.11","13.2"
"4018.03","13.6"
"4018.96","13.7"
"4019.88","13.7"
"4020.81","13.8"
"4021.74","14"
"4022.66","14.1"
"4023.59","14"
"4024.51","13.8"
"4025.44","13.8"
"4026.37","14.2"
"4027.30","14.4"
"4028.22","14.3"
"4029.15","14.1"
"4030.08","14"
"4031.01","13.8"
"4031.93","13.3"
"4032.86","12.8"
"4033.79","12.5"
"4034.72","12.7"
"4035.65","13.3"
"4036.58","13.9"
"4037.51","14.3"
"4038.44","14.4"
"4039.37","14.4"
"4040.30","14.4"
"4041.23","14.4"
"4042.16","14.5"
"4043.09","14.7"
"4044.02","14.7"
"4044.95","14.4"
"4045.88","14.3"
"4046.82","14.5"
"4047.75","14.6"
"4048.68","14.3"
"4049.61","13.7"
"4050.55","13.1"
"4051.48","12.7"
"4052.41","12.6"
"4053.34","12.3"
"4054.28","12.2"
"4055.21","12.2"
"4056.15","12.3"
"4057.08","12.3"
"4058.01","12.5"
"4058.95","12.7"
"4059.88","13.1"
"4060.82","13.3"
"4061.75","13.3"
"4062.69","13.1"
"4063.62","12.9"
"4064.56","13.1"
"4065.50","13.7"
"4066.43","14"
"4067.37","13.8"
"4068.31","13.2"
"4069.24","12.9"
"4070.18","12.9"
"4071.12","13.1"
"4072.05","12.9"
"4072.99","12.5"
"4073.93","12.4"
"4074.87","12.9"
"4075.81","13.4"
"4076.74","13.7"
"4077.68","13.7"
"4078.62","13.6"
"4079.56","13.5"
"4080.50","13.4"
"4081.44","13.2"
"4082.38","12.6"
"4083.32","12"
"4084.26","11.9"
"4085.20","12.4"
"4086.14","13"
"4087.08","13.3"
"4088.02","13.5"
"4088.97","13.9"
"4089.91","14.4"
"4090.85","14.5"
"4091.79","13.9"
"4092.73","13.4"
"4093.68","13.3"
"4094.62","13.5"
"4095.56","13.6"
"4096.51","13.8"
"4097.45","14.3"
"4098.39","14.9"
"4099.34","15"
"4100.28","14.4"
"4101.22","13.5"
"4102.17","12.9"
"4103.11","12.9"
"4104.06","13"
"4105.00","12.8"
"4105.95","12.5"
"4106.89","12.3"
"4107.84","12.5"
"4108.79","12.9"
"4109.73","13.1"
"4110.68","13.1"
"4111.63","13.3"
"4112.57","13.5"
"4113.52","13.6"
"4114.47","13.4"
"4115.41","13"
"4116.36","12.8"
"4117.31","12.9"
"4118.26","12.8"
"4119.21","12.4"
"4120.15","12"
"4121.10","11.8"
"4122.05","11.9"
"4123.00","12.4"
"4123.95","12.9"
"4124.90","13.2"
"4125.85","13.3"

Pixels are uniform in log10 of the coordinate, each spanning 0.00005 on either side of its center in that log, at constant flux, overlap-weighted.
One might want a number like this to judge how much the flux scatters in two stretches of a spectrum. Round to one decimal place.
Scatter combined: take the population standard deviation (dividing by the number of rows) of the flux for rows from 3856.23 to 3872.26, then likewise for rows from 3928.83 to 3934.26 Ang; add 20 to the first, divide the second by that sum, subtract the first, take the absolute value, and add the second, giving 1.3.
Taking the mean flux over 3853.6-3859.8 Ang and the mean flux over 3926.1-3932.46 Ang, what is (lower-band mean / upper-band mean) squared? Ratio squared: 1.39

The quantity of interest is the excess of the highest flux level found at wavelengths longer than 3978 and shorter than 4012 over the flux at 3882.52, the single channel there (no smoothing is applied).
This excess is 0.10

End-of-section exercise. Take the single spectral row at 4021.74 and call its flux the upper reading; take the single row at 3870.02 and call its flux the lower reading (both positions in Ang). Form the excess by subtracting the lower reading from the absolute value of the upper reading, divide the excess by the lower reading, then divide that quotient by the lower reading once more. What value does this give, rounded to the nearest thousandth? -0.013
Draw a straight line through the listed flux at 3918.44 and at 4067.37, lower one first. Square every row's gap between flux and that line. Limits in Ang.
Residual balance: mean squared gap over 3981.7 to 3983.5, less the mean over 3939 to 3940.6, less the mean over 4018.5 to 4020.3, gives 0.0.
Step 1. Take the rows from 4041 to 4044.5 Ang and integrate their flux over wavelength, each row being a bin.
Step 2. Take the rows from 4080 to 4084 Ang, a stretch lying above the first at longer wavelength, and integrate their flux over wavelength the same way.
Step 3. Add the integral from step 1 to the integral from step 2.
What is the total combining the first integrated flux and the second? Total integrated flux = 102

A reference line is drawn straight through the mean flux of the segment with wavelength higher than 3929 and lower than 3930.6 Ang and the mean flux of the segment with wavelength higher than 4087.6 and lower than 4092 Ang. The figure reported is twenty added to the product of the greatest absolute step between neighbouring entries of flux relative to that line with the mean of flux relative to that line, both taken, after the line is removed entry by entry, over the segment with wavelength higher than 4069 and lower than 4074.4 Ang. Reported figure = 19.56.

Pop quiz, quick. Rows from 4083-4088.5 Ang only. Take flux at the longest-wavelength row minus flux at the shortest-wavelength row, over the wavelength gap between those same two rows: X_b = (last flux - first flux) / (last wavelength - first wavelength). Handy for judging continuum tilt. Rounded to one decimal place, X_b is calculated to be 0.3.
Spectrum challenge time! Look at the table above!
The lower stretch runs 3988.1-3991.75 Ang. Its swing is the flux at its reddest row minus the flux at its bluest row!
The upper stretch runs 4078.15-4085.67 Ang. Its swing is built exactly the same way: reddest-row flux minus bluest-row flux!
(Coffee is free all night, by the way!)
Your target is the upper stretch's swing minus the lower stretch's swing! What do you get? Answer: -1.9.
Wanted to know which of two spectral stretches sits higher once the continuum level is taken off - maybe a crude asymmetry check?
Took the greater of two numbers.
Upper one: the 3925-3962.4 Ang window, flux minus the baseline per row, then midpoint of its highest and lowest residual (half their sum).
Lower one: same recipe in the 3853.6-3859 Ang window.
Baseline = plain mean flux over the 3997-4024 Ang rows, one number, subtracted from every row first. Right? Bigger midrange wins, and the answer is 2.3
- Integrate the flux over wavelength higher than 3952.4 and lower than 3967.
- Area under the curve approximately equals 193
